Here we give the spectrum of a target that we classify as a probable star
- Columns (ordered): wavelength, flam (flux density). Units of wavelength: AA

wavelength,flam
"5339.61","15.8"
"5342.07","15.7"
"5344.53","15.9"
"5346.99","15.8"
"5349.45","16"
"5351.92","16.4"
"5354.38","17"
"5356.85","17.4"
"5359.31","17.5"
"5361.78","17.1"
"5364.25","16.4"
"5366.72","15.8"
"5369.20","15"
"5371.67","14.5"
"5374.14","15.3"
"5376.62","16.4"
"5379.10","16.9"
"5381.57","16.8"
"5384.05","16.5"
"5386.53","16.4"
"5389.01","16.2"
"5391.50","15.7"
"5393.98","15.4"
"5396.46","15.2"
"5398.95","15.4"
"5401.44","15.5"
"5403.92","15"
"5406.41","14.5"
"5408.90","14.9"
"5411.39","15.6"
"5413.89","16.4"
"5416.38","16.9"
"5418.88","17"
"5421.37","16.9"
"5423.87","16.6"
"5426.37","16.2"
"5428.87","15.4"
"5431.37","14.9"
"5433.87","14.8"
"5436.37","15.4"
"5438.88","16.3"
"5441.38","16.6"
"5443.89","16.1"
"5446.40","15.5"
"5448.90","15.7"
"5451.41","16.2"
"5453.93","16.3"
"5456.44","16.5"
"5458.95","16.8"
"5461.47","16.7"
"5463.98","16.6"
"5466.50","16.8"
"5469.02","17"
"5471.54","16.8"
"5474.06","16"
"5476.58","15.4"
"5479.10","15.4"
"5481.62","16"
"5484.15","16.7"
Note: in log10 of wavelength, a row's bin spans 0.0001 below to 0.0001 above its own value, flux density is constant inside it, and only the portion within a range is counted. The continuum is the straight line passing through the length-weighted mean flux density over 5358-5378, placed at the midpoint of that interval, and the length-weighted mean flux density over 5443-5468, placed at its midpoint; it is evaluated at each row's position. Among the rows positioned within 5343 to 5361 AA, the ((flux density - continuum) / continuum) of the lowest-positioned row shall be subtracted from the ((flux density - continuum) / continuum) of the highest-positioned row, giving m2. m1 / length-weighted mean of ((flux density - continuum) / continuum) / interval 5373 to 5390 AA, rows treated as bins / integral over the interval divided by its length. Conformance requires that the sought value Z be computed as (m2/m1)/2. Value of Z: 2.5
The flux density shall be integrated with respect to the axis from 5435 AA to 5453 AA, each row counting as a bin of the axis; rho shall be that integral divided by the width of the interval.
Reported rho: 15.97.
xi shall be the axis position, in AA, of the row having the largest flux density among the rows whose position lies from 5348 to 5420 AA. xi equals 5359.31 AA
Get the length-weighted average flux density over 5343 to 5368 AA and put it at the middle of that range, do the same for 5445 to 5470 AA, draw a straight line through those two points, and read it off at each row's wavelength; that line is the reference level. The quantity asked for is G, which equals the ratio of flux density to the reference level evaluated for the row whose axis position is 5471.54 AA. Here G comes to 1.03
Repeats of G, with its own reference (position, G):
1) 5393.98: 0.93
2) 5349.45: 0.97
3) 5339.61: 0.96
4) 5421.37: 1.03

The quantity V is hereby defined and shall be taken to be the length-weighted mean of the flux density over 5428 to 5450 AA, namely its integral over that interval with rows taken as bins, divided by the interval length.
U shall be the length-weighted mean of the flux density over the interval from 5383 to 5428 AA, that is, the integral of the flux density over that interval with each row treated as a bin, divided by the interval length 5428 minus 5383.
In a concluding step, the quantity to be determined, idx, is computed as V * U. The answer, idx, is 249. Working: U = 15.9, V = 15.6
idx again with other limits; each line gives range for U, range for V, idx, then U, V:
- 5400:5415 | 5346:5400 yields 247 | 15.3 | 16.1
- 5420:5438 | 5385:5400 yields 248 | 15.8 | 15.7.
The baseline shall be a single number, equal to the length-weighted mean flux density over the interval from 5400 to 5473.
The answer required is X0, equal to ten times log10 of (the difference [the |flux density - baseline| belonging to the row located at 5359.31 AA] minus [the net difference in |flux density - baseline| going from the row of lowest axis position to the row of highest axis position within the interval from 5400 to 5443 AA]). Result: 2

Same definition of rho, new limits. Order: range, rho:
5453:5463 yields 16.59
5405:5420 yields 15.86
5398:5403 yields 15.44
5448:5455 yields 16.06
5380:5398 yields 16.04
